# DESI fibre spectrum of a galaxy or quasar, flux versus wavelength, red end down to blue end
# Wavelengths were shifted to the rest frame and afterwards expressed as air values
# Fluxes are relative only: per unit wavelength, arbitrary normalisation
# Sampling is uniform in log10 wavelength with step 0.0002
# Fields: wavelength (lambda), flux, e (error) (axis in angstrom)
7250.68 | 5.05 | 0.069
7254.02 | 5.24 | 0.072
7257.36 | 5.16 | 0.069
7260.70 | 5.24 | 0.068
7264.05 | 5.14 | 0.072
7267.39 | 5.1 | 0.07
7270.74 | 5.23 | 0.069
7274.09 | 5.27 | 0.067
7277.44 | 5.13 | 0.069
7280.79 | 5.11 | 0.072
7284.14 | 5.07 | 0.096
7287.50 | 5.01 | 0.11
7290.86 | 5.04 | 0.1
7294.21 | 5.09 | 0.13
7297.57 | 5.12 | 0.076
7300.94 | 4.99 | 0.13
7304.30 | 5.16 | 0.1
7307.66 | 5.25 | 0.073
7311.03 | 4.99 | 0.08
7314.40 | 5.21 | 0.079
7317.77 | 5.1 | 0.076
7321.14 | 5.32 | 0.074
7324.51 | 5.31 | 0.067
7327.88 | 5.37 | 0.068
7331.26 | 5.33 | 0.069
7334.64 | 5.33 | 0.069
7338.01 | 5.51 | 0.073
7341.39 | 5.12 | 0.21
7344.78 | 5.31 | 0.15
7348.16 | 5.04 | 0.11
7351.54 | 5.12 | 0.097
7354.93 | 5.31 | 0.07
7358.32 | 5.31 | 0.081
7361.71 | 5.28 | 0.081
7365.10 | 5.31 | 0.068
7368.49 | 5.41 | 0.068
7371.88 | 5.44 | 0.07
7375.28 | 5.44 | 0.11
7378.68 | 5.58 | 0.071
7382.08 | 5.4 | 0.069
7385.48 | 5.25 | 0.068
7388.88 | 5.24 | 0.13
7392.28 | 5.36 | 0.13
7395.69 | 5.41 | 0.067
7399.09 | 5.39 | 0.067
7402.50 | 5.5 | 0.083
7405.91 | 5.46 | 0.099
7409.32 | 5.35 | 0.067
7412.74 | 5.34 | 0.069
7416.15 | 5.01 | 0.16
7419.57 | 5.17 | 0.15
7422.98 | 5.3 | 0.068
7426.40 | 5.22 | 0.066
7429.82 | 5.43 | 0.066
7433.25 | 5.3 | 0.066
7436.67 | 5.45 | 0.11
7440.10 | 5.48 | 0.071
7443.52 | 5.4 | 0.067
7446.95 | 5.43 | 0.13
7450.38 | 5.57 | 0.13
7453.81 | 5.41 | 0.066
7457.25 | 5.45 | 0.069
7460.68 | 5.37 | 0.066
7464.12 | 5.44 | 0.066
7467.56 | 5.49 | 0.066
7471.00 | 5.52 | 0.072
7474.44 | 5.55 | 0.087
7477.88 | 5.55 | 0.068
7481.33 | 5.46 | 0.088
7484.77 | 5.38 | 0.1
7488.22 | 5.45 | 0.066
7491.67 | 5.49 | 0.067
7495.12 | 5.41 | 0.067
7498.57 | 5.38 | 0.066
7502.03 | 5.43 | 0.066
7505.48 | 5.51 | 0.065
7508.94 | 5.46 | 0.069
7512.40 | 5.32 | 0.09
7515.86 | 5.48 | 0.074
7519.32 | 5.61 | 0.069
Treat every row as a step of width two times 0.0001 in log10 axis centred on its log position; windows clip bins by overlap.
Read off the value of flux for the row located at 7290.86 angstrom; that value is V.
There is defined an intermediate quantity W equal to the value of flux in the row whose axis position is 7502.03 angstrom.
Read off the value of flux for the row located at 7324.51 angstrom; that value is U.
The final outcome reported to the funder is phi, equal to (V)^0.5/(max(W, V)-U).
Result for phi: 19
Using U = 5.31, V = 5.04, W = 5.43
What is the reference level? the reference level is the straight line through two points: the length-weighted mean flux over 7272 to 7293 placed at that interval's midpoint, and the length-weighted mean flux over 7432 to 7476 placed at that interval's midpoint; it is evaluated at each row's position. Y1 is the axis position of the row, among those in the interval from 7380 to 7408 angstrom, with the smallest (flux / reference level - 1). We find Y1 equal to 7388.88 angstrom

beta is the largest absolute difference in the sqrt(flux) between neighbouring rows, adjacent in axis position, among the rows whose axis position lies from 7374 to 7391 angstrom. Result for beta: 0.04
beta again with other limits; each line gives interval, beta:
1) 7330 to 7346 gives 0.08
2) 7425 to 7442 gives 0.05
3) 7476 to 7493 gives 0.02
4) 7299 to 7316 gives 0.06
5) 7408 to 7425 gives 0.07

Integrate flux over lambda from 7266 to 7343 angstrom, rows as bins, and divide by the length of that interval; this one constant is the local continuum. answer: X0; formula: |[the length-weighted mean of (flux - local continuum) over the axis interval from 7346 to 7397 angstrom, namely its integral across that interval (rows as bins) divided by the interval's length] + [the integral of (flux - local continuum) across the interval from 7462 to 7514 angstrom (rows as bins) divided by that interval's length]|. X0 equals 0.42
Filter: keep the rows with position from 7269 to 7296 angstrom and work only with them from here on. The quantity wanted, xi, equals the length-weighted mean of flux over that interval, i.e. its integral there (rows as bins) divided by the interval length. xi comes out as 5.12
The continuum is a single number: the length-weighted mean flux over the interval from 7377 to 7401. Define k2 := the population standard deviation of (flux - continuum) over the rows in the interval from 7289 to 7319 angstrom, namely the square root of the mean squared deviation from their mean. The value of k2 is 0.086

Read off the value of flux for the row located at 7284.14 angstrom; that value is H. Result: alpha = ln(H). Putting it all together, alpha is 1.62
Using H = 5.07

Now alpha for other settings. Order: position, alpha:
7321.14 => 1.67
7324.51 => 1.67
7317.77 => 1.63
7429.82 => 1.69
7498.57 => 1.68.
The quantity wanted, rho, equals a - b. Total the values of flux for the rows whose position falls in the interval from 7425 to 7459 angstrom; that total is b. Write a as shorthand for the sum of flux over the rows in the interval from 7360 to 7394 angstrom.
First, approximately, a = 53.7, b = 54.1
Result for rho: -0.4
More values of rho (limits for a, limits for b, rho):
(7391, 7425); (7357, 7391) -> -0.4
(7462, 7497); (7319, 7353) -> 2.0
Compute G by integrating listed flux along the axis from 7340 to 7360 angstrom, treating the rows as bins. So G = 104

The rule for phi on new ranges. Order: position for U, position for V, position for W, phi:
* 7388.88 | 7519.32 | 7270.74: 6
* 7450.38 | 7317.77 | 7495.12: -14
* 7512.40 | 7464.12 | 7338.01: 12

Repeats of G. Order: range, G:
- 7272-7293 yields 107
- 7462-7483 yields 115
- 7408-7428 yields 105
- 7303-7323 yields 103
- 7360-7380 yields 108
